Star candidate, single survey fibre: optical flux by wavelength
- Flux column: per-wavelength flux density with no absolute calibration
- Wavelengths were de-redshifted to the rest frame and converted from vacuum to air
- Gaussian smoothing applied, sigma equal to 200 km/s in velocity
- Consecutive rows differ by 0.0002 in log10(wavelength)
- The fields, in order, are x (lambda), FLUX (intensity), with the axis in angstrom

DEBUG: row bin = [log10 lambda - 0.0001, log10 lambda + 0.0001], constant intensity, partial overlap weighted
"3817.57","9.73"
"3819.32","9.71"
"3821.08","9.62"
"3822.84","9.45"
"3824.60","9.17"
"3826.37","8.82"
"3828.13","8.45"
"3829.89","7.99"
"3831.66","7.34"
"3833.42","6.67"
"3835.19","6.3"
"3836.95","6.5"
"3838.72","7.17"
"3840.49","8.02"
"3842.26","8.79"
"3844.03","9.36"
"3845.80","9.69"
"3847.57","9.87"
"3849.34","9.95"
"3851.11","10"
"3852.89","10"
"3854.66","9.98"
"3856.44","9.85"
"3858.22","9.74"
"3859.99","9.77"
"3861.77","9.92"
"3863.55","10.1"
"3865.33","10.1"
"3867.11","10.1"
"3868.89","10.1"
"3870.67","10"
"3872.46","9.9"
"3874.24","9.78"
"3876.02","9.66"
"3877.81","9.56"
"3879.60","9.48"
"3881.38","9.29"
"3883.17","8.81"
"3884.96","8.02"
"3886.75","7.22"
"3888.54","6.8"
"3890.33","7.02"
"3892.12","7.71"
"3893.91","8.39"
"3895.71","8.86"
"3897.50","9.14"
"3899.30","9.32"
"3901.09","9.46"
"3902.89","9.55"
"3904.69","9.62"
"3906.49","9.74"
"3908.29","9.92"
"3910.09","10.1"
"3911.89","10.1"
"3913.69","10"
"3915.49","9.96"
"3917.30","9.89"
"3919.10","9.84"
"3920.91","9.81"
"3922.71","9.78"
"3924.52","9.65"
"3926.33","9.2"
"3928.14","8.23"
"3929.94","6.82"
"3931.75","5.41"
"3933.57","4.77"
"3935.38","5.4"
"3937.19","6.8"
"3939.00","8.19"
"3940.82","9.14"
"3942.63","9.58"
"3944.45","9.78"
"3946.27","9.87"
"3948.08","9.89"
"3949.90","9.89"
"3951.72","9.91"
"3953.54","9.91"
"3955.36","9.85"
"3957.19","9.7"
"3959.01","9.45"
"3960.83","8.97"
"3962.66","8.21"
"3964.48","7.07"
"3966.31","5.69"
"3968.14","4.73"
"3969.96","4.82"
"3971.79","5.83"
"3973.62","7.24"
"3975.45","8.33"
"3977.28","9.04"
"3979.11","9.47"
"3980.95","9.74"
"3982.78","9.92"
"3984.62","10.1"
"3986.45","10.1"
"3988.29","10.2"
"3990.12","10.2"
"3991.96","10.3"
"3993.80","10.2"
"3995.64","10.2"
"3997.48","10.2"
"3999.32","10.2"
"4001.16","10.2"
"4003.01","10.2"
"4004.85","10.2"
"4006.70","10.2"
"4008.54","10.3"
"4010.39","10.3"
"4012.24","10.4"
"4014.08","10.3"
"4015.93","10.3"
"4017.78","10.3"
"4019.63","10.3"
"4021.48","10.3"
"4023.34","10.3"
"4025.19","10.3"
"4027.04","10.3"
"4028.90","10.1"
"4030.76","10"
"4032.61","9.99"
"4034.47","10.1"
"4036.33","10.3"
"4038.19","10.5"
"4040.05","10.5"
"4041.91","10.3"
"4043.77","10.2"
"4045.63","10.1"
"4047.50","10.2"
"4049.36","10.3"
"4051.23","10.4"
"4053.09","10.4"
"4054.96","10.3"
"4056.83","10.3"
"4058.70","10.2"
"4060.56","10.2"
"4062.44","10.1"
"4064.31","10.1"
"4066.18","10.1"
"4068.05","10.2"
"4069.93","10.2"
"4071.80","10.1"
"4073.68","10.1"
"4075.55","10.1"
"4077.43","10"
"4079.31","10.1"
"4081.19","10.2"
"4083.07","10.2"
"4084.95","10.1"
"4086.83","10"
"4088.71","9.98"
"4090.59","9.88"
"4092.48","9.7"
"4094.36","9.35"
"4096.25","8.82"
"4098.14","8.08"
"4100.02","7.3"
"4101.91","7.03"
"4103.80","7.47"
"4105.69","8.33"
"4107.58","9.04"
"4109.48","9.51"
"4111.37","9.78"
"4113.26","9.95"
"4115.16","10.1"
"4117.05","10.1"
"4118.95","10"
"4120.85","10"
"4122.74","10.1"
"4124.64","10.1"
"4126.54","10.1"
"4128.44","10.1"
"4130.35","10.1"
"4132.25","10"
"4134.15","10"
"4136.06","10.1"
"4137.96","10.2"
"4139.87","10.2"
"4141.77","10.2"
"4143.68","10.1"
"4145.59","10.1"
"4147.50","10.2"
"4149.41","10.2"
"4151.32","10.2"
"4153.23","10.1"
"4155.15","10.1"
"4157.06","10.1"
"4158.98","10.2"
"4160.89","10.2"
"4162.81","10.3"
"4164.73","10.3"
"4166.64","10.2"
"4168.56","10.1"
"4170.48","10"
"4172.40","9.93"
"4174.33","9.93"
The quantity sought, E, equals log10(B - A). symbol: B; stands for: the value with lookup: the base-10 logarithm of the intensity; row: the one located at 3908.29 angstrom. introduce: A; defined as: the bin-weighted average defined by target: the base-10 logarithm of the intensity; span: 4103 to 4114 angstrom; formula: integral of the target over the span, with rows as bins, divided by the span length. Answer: -1.36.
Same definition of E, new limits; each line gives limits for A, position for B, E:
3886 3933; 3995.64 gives -1.18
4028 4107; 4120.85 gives -1.97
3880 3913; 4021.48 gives -1.16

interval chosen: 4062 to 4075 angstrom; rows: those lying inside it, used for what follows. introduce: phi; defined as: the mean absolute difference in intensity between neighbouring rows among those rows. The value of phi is 0.0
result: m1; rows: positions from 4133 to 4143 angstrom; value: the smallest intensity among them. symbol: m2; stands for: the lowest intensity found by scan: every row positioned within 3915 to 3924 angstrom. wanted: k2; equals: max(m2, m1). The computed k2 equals 10.0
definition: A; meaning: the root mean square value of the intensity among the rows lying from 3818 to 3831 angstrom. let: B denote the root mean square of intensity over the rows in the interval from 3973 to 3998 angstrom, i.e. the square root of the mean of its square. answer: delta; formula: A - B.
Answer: -0.6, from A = 9.0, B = 9.7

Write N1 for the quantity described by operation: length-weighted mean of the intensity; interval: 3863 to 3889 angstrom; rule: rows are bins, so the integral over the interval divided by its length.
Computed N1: 9.3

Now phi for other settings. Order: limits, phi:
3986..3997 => 0.1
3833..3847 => 0.5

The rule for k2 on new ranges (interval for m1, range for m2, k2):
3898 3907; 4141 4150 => 10.1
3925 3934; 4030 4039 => 10.0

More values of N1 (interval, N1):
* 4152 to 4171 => 10.2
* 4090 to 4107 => 8.4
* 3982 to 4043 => 10.2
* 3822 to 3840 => 7.8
